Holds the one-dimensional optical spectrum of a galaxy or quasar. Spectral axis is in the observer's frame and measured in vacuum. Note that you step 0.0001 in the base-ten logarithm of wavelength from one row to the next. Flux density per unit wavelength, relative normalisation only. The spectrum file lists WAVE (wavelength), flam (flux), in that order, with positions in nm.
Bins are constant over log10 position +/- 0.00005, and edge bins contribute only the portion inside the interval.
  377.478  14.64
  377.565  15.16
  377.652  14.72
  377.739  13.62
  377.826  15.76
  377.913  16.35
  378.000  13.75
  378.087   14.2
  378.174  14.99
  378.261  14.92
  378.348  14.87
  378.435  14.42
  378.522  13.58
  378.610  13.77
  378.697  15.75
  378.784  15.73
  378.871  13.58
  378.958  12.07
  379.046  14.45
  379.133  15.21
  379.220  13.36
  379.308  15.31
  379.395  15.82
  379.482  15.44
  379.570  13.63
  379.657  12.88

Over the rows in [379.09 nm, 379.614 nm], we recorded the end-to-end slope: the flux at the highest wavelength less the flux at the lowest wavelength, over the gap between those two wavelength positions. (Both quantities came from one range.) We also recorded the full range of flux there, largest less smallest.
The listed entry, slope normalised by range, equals -1.5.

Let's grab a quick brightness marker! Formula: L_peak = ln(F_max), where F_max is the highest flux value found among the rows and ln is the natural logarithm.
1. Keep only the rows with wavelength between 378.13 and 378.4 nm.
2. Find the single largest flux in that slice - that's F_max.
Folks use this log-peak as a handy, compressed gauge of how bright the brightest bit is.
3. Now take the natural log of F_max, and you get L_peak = 2.71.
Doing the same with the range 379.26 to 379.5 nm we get 2.76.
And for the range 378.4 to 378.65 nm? 2.67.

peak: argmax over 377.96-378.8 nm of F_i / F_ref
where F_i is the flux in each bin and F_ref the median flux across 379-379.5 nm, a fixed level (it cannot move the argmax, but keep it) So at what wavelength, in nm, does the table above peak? 378.697 nm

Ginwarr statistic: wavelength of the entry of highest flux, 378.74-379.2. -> 378.784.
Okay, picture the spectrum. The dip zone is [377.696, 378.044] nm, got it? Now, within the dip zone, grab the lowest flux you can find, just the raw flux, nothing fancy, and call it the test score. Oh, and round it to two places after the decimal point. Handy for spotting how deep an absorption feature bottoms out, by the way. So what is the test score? 13.62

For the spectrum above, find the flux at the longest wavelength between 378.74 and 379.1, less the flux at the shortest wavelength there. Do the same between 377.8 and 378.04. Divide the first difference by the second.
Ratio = 0.6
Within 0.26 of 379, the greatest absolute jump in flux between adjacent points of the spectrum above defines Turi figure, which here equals 2.4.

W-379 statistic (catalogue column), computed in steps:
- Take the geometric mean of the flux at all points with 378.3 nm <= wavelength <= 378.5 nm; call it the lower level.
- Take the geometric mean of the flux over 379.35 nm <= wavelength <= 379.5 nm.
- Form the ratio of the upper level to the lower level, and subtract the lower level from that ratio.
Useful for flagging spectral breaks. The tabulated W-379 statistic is -13.6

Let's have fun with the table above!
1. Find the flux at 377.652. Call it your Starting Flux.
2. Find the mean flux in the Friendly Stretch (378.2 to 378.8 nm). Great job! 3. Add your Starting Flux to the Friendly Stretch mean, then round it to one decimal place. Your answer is 29.4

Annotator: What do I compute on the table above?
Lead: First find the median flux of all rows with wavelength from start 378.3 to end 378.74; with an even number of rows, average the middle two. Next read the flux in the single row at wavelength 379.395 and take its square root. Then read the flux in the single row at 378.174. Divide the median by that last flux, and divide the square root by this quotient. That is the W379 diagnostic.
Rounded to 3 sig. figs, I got 4.13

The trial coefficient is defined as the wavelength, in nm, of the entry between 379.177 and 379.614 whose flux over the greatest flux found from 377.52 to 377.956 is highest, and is 379.395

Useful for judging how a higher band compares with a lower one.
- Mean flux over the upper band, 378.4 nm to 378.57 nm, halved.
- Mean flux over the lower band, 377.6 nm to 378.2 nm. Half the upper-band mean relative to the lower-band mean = 0.47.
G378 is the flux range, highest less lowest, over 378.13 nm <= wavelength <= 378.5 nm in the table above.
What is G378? 0.57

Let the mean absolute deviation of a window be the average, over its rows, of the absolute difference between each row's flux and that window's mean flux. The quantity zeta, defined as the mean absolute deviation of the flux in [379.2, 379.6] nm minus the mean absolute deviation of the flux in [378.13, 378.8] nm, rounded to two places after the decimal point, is 0.35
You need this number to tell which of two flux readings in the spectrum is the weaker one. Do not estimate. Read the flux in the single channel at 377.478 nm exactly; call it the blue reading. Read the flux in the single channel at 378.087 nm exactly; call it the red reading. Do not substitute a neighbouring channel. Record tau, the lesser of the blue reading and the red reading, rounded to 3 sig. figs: 14.2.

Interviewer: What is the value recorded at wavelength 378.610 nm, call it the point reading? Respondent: 13.77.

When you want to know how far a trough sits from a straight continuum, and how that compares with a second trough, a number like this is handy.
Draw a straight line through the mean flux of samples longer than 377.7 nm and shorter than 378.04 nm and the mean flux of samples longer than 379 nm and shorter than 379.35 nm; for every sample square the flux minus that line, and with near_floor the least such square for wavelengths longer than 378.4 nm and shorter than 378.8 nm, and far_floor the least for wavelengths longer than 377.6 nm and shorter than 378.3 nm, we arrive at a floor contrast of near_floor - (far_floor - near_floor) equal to 0.19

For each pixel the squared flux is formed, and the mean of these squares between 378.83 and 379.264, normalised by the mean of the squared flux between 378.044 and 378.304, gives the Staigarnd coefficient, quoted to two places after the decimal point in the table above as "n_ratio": 0.88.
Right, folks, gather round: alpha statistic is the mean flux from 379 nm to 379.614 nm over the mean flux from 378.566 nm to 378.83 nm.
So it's 0.98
